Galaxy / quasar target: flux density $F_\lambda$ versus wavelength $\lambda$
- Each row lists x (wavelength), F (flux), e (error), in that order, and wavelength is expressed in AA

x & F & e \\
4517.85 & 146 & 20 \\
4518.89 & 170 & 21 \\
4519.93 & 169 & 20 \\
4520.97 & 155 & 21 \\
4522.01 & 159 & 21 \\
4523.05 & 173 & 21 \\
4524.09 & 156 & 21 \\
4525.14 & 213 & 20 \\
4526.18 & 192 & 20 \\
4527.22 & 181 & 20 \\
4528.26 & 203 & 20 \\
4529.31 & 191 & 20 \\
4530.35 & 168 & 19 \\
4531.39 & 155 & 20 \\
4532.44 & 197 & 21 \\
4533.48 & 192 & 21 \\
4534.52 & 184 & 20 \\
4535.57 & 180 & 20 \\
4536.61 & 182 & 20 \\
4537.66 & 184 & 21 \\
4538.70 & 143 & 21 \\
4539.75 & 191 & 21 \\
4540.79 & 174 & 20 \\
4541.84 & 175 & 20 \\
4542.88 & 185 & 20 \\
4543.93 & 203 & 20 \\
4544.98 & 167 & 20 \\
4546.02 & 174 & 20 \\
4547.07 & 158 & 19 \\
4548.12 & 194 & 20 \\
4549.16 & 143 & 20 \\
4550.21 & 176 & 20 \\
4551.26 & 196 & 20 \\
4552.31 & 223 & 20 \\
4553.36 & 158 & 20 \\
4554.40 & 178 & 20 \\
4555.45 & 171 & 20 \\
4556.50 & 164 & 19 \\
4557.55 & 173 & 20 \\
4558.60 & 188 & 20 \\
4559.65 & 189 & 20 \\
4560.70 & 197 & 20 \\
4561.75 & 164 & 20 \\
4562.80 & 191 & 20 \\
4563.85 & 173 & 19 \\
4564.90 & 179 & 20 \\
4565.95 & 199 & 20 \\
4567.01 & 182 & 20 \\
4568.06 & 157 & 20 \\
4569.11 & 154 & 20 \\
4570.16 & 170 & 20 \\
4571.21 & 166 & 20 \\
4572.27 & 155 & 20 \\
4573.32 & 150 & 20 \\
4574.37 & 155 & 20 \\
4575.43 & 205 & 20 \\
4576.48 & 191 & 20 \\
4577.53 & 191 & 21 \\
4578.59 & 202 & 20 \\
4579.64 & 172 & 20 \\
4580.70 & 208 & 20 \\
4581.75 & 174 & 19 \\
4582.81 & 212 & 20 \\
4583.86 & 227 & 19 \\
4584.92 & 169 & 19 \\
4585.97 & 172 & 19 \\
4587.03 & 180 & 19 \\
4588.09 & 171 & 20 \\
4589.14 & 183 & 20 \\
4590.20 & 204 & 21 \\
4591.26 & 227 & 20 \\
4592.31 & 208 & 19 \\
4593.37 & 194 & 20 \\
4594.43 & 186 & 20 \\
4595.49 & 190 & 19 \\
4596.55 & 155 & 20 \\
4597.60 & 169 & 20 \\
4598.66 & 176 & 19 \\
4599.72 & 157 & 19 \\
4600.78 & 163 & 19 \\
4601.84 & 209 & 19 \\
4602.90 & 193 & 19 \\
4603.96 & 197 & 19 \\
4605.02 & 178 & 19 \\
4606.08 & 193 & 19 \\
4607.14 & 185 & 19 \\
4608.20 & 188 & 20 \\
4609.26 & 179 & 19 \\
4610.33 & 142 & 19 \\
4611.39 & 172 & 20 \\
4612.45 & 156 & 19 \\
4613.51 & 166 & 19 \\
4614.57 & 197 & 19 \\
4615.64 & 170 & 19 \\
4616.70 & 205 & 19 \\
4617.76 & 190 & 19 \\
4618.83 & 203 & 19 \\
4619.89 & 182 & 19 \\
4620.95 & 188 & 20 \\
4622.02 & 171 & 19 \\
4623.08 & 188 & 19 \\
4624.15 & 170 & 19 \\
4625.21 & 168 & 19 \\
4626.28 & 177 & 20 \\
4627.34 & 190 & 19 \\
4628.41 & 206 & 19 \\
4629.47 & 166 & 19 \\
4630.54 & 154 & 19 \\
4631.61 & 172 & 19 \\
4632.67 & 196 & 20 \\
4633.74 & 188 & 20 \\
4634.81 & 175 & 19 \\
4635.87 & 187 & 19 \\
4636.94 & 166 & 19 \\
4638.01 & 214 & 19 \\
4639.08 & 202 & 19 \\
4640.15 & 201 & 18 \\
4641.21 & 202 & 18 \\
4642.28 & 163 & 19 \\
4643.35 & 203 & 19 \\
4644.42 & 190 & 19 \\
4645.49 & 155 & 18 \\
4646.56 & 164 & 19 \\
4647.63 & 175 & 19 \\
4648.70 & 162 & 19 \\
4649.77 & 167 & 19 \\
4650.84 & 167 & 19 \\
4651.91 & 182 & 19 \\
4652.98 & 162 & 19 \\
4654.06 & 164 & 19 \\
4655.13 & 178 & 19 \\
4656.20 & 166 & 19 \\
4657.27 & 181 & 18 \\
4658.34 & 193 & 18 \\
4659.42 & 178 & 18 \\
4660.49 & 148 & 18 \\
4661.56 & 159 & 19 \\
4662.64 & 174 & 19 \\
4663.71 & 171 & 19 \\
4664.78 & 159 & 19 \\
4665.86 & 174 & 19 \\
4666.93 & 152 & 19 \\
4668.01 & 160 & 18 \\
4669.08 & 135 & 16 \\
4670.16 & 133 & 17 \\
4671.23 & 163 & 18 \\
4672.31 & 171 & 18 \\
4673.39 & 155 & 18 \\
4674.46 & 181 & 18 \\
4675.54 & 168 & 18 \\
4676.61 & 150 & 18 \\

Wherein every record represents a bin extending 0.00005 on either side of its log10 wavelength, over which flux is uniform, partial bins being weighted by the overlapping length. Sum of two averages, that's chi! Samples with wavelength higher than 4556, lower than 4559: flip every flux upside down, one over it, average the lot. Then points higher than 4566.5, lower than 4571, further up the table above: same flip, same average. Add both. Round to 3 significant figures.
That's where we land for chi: 0.0118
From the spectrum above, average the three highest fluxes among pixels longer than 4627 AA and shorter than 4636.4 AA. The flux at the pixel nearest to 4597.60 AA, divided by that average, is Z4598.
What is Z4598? 0.86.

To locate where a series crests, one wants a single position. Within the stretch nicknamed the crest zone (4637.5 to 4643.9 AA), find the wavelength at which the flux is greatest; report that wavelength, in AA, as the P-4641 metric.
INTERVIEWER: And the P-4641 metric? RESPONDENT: 4638.01 AA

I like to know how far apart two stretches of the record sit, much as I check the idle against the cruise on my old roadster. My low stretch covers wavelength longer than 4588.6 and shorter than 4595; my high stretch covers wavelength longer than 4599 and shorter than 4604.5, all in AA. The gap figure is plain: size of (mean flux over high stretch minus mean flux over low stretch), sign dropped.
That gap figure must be 17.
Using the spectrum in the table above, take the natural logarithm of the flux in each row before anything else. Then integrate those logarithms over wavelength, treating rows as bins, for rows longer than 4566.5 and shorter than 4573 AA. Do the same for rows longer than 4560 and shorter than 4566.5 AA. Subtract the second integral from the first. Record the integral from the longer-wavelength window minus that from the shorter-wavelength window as -0.7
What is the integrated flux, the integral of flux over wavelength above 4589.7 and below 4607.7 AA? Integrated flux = 3371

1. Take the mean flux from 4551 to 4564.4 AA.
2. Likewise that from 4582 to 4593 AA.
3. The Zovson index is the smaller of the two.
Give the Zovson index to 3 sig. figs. 182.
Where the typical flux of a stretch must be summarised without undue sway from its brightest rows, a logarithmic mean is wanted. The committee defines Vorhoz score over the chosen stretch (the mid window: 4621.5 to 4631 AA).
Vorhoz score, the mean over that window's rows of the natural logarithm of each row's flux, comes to 5.17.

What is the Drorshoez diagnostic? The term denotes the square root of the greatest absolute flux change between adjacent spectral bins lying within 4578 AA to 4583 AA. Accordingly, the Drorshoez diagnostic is 6.2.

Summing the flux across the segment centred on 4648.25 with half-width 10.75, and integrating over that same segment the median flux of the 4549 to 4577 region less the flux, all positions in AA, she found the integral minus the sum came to -3731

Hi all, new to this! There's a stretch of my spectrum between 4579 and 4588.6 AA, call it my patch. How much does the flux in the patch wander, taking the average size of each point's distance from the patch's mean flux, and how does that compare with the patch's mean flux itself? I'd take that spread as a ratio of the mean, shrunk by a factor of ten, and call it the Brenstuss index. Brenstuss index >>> 0.010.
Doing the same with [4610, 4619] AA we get 0.010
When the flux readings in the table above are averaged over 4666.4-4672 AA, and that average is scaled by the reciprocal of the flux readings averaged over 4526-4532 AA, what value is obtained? 0.82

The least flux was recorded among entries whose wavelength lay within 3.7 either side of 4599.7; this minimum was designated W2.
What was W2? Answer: 155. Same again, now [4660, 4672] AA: 133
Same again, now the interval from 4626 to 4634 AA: 154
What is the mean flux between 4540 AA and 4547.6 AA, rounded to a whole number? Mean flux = 177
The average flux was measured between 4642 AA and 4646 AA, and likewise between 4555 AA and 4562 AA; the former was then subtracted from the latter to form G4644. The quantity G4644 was 0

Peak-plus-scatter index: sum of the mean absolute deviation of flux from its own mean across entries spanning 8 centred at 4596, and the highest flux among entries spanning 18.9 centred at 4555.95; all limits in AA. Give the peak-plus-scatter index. 238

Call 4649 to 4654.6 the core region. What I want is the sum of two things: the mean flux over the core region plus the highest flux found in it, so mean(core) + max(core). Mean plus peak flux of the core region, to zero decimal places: 350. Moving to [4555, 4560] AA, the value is 366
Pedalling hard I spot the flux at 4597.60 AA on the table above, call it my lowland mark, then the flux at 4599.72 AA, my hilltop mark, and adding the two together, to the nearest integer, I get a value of 326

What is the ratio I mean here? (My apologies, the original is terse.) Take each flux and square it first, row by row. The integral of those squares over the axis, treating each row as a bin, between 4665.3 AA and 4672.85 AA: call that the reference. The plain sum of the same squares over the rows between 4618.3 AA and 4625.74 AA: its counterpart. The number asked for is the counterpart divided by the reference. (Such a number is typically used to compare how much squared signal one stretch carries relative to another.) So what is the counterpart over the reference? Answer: 1.26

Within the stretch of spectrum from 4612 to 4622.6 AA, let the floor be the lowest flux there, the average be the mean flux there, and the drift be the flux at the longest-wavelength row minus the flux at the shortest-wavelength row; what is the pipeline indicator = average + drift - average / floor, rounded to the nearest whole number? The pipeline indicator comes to 197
